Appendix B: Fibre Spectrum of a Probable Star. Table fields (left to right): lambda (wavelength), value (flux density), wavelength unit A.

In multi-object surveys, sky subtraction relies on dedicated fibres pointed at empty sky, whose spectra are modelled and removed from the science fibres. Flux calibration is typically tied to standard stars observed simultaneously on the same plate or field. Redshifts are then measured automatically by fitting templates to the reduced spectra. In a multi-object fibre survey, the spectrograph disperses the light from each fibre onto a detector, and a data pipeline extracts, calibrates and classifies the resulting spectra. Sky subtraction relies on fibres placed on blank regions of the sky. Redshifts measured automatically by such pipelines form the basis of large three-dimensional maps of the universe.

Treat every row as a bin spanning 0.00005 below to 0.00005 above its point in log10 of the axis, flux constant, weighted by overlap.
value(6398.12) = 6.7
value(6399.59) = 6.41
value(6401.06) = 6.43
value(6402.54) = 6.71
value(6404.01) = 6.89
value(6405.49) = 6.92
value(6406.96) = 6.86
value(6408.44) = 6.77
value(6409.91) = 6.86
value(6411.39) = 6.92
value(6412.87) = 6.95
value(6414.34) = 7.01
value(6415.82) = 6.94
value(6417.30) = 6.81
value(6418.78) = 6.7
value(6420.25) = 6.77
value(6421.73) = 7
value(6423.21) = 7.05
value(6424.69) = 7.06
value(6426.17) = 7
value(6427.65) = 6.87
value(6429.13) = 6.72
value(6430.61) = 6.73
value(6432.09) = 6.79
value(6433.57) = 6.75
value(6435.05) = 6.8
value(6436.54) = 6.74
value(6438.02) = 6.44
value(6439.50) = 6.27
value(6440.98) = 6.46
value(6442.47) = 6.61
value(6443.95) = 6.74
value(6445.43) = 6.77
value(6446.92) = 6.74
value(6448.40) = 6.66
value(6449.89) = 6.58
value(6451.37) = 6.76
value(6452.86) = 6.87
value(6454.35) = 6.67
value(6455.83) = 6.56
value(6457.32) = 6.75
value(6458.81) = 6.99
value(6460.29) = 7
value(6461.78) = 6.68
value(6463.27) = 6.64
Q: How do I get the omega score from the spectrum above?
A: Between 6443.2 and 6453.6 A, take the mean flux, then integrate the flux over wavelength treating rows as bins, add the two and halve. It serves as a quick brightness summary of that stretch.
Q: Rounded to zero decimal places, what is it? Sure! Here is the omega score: 38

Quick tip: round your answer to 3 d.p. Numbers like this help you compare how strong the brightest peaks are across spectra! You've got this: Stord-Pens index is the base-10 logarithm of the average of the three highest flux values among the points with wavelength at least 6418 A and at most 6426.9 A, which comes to 0.847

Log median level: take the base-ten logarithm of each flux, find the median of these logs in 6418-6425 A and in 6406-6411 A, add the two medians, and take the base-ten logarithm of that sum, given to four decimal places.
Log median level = 0.2257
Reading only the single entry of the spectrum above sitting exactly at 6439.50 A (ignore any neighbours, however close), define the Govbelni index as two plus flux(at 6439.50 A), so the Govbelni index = 8.27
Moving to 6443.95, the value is 8.74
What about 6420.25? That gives 8.77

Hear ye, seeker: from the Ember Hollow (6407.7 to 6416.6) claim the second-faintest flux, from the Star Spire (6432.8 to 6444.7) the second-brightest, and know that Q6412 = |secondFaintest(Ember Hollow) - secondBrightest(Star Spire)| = 0.110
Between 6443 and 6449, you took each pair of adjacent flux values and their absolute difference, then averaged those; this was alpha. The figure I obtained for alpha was 0.047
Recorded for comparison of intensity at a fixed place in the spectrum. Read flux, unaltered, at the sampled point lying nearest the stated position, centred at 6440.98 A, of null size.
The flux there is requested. 6.46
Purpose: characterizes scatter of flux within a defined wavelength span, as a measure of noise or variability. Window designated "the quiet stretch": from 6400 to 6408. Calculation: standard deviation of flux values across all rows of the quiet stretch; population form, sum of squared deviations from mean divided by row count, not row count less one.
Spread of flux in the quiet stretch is 0.18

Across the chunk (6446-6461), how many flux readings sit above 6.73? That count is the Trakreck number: 6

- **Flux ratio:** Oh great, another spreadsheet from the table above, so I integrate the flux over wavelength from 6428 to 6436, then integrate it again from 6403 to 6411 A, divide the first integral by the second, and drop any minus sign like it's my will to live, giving 0.99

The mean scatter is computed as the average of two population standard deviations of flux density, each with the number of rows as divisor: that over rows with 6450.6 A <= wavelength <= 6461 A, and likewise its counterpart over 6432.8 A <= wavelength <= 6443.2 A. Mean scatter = 0.167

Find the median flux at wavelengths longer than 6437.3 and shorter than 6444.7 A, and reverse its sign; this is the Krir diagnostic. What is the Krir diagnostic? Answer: -6.5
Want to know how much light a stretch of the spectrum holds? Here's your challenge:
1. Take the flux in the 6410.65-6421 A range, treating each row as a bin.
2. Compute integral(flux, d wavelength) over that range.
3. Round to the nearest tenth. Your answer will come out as 71.1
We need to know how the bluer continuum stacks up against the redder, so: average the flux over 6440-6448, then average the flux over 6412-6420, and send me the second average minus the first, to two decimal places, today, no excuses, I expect 0.22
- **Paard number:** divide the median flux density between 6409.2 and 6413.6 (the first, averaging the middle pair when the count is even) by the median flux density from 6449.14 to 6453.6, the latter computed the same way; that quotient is 1.02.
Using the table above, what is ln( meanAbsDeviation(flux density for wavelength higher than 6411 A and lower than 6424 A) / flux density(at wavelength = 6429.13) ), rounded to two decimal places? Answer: -4.24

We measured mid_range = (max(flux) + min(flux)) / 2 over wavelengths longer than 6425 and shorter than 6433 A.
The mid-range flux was 6.86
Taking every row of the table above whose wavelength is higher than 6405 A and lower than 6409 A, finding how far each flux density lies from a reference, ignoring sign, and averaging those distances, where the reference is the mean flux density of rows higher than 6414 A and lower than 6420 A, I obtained 0.05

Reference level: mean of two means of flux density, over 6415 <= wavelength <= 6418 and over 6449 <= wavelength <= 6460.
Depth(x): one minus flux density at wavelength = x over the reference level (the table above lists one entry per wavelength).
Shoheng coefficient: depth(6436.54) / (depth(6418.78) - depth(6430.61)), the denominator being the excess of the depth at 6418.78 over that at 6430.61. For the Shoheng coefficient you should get 2.3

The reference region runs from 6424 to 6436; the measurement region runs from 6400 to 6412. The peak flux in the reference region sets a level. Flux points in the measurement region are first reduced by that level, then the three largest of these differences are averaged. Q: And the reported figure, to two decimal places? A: -0.15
